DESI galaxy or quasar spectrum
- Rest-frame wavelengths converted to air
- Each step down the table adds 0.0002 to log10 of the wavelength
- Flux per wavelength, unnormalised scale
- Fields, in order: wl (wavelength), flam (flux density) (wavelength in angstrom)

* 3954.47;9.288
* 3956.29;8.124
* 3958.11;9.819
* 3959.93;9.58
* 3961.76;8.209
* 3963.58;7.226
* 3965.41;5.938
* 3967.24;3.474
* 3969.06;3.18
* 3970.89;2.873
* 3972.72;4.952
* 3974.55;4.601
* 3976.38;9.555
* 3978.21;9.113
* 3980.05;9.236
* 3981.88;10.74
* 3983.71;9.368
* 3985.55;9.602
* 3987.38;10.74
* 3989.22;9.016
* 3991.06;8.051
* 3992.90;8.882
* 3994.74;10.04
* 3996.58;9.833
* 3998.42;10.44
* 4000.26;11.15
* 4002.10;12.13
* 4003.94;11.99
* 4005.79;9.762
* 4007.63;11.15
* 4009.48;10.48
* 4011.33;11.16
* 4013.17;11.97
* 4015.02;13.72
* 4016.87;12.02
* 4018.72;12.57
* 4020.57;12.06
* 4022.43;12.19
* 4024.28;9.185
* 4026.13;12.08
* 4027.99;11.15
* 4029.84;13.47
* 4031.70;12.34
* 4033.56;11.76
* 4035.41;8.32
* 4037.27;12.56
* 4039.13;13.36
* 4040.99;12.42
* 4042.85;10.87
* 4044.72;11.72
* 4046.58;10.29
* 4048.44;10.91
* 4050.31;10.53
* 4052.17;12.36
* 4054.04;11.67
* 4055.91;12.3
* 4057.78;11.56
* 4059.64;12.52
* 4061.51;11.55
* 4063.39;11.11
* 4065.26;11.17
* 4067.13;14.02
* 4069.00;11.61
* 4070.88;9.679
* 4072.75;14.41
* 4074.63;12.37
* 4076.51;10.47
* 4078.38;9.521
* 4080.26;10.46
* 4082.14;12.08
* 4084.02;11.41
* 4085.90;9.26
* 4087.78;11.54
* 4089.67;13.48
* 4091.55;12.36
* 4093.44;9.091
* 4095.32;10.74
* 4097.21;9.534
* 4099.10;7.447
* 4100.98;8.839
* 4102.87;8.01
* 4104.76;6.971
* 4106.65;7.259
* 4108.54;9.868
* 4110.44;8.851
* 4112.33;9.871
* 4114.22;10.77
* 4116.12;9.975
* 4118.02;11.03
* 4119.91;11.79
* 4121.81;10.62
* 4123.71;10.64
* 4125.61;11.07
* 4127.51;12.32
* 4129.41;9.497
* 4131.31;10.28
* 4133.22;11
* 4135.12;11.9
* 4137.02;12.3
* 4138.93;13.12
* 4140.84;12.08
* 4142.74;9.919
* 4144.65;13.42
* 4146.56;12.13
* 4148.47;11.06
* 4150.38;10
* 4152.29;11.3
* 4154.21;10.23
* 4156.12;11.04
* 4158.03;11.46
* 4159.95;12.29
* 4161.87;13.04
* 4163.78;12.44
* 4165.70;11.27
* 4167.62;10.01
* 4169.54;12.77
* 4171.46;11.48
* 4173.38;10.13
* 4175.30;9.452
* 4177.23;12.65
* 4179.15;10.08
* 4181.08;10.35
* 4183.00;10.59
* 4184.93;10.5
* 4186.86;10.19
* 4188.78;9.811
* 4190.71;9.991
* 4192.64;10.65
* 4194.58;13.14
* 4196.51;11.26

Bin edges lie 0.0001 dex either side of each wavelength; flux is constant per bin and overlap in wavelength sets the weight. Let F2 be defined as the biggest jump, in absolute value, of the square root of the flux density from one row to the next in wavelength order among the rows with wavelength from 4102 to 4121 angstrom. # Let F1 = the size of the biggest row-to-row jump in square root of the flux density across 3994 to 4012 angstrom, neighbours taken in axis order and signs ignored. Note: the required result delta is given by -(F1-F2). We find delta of 0.11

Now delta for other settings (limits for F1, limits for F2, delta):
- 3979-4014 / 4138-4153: 0.18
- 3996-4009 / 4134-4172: 0.18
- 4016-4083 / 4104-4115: -0.24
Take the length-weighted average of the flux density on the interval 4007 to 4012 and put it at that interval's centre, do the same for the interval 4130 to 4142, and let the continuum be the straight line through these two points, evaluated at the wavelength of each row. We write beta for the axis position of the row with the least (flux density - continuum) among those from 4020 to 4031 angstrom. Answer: 4024.28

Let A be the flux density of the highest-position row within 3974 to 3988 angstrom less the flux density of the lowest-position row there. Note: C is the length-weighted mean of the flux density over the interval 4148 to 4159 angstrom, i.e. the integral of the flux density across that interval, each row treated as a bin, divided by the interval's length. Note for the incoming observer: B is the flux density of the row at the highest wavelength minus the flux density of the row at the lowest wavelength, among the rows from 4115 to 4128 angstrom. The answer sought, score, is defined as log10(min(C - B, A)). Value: 0.79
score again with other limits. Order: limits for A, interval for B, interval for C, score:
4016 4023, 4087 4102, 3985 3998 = -0.77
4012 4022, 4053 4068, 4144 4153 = -1.05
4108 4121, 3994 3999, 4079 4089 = 0.28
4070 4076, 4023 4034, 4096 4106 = 0.43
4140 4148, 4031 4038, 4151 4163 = -1.30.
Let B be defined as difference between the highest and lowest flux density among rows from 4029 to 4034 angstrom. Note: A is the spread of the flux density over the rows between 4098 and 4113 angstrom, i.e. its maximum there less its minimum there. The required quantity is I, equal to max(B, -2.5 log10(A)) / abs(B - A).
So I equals 1.4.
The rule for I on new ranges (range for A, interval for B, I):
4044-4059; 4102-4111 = 3.5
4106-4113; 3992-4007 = 5.1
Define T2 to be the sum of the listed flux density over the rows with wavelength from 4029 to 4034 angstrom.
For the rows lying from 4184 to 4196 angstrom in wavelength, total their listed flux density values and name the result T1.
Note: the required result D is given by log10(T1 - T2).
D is 1.4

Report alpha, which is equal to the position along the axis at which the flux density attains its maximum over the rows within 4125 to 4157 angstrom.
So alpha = 4144.65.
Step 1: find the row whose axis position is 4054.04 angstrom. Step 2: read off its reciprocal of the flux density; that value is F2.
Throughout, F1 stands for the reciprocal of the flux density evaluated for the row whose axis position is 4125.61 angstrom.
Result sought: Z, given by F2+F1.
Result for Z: 0.176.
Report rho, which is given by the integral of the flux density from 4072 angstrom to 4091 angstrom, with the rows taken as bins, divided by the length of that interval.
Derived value 11.5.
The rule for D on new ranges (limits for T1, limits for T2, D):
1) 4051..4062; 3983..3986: 1.7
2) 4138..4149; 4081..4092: 0.2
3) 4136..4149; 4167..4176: 1.5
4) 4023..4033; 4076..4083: 1.2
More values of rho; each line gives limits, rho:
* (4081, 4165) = 10.8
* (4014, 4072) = 11.7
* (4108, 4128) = 10.6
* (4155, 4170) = 11.7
